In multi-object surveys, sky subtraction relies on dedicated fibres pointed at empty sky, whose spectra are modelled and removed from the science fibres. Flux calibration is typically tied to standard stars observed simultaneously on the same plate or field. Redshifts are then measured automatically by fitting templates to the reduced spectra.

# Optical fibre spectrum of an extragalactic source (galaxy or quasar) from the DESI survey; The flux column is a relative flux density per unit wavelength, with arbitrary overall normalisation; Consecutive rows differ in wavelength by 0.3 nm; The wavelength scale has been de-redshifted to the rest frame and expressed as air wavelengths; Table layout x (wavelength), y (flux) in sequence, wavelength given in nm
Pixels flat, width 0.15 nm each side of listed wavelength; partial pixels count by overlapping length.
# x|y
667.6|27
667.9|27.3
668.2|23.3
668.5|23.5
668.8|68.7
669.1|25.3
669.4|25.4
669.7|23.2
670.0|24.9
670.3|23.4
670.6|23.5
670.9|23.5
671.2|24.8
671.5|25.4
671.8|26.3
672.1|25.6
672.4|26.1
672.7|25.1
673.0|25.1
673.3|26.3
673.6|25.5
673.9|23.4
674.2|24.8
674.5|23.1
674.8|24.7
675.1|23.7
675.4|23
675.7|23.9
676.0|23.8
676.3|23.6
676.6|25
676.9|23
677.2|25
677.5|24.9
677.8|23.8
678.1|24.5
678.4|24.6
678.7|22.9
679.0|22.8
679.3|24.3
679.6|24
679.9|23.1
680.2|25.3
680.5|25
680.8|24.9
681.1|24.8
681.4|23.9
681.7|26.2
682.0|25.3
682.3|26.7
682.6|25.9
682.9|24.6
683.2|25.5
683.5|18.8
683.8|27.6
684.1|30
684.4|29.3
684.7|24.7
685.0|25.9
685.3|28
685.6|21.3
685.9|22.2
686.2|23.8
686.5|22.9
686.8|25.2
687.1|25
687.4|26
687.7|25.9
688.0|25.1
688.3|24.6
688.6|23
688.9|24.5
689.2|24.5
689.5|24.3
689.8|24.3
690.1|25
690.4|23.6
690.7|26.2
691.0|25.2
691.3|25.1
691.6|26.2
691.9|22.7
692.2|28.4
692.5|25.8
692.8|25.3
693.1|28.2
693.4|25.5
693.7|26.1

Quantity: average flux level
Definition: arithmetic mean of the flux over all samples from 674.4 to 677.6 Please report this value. 24.0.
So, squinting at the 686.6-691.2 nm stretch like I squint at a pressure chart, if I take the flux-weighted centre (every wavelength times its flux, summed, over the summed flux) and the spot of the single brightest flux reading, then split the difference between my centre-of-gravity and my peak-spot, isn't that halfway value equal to 689.80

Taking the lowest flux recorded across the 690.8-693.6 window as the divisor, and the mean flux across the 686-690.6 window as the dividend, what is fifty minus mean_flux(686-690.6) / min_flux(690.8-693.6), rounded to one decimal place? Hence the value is 48.9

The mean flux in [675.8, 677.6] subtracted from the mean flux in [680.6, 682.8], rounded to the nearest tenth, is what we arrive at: 1.2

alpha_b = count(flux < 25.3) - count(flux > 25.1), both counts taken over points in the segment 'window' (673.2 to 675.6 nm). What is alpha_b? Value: 4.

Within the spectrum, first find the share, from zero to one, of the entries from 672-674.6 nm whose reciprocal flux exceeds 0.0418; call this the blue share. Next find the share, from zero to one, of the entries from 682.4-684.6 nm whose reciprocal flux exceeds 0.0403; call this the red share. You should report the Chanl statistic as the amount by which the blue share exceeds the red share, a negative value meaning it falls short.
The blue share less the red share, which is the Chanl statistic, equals -0.1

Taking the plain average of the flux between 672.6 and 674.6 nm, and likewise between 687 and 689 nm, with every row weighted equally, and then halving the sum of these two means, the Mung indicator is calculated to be 24.8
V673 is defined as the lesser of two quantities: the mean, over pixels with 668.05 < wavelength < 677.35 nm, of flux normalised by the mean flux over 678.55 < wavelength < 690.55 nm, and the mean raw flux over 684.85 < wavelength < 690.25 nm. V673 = 1.04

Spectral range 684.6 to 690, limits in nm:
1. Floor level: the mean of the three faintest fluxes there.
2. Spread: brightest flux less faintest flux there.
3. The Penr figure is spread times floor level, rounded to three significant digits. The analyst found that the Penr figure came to 148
